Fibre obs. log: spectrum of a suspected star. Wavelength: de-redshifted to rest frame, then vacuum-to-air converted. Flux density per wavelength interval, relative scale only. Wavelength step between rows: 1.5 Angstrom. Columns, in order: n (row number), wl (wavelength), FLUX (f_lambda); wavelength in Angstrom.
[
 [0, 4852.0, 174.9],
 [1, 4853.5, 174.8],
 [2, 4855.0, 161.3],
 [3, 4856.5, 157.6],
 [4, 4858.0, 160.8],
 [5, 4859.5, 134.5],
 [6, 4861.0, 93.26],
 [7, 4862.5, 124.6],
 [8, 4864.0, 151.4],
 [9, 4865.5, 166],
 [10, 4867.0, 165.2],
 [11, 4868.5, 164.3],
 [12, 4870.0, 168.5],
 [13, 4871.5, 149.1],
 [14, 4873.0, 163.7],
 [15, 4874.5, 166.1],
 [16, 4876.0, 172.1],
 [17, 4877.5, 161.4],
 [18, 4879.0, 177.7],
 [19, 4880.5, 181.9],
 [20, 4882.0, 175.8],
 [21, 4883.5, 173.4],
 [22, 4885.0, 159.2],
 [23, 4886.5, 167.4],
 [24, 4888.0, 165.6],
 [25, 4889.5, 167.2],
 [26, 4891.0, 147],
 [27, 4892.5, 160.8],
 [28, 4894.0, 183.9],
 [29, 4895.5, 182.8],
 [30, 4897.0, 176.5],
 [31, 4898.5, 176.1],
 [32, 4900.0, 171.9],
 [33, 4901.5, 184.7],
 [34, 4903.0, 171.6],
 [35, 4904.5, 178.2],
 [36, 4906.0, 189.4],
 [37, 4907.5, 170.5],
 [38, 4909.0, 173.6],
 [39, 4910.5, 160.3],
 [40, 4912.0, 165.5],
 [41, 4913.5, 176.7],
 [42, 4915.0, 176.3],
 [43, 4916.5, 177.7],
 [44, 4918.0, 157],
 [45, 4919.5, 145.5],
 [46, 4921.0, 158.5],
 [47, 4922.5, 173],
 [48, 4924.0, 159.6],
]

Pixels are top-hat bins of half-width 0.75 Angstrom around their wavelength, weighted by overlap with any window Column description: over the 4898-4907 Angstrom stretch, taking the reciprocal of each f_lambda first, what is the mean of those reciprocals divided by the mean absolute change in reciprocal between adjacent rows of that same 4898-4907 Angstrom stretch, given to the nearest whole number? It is 19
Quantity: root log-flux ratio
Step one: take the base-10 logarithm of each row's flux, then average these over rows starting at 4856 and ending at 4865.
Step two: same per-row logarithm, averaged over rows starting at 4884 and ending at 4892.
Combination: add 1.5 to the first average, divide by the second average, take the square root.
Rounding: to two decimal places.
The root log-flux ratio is 1.28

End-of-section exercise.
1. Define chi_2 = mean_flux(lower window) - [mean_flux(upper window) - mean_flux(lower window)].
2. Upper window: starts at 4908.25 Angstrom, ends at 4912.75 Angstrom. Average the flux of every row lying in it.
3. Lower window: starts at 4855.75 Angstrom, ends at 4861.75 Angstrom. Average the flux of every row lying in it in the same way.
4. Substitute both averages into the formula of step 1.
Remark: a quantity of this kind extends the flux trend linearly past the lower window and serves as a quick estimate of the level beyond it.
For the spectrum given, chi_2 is 107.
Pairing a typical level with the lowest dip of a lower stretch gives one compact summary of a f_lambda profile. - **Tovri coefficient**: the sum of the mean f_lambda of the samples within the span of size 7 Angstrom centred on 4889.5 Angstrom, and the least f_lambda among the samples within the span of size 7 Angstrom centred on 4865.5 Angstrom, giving 286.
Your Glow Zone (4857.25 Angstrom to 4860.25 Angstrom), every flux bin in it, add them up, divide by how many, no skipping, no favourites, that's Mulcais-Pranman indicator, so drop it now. 148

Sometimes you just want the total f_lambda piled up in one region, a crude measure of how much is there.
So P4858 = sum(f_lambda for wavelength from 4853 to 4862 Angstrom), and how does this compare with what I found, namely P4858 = 882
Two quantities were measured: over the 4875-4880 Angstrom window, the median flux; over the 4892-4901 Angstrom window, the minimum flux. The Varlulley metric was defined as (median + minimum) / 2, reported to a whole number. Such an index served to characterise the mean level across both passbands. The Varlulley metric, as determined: 166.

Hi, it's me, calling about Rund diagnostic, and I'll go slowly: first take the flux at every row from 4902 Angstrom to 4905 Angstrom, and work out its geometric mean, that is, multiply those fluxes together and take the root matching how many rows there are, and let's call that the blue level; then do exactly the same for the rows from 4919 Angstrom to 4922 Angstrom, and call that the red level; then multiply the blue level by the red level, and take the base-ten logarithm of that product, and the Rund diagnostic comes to 4.42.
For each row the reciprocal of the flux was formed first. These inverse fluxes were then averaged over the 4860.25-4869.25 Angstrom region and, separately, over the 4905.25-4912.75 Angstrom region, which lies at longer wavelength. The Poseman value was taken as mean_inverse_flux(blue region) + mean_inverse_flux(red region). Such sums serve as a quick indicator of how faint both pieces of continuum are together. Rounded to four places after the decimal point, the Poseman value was 0.0131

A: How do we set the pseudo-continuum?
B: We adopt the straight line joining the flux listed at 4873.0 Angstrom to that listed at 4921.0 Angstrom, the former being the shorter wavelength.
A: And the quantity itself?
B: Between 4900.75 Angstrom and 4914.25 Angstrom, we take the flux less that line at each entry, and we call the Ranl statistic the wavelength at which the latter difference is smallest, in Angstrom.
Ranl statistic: 4910.5 Angstrom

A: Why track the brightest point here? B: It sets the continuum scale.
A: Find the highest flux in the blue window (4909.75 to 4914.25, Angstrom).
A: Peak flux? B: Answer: 176.7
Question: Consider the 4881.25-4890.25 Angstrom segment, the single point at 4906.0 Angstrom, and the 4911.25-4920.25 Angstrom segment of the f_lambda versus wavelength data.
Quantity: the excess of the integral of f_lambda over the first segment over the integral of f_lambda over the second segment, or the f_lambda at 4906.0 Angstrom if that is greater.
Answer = 189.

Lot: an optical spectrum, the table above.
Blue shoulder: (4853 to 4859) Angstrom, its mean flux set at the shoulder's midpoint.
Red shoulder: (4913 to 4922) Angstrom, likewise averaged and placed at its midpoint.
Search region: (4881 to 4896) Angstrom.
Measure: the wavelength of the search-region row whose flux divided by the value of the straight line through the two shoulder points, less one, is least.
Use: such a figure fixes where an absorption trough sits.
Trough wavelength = 4891.0 Angstrom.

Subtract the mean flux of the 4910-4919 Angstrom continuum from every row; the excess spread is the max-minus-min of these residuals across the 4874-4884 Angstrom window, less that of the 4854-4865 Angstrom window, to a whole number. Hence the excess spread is -48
